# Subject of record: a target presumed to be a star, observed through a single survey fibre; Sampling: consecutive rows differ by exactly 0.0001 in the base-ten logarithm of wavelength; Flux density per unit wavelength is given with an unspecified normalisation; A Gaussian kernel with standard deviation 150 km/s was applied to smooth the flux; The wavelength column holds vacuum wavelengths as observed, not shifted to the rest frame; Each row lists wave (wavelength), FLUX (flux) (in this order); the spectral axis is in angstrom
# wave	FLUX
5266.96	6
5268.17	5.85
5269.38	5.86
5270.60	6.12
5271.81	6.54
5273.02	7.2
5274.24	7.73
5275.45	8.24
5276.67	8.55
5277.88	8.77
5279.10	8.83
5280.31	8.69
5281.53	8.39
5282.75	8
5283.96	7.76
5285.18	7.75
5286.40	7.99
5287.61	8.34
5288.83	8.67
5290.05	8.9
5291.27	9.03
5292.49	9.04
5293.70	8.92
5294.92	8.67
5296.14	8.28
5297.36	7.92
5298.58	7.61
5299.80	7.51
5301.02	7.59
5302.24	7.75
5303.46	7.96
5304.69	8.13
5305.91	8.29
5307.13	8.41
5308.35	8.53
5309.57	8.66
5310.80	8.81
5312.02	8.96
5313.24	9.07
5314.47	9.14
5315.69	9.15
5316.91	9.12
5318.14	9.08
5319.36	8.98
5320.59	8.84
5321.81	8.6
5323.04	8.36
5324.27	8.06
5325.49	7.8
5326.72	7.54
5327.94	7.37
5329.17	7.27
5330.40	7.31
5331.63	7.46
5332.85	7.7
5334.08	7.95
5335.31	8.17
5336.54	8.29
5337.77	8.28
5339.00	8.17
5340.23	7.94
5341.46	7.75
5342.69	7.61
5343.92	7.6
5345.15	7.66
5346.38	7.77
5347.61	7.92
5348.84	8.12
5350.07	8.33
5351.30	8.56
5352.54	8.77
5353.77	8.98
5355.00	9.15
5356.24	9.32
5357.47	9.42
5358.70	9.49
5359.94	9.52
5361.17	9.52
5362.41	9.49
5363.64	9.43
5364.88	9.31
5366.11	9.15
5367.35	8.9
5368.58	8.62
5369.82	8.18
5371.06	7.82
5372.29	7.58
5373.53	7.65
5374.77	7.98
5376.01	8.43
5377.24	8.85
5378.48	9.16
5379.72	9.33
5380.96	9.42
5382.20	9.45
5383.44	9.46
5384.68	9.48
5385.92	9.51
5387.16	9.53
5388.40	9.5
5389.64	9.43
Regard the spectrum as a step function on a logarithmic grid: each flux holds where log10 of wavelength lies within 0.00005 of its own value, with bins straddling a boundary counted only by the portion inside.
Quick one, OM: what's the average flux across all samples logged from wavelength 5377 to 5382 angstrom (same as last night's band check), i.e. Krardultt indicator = 9.2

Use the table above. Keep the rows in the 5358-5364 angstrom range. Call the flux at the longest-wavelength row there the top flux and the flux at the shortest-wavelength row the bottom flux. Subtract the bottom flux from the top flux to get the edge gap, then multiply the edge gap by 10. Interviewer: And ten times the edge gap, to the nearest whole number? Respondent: -1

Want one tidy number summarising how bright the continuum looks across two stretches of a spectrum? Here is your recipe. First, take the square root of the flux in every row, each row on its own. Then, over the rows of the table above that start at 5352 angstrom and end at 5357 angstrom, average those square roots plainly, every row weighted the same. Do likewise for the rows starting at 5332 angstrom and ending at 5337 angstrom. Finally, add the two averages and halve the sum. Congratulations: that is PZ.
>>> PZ 2.92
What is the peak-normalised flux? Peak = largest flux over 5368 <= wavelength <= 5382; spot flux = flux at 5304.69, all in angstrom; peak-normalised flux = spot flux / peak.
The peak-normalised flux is 0.86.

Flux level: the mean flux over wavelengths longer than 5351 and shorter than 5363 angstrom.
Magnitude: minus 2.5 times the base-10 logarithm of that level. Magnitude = -2.41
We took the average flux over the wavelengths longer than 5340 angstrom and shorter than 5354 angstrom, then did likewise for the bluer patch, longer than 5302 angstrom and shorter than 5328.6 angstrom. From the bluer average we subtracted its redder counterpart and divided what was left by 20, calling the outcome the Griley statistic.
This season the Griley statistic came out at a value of 0.02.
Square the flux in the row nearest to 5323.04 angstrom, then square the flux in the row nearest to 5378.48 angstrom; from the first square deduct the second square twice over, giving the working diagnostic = -98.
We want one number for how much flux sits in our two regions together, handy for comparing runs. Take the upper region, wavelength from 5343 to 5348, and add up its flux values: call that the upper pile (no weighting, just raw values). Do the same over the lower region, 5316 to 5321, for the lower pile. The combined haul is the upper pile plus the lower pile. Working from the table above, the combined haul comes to 67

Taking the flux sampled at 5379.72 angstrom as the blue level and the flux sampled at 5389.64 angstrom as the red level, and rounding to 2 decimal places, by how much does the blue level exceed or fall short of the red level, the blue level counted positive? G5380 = -0.10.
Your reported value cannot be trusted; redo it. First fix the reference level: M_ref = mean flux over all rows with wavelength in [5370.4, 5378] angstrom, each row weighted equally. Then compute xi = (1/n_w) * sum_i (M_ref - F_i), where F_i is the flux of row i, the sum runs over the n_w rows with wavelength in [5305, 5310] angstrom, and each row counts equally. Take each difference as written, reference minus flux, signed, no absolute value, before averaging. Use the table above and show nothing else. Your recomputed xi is -0.4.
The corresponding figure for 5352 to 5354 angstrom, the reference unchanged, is -0.8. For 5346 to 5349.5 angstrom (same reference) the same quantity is 0.1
